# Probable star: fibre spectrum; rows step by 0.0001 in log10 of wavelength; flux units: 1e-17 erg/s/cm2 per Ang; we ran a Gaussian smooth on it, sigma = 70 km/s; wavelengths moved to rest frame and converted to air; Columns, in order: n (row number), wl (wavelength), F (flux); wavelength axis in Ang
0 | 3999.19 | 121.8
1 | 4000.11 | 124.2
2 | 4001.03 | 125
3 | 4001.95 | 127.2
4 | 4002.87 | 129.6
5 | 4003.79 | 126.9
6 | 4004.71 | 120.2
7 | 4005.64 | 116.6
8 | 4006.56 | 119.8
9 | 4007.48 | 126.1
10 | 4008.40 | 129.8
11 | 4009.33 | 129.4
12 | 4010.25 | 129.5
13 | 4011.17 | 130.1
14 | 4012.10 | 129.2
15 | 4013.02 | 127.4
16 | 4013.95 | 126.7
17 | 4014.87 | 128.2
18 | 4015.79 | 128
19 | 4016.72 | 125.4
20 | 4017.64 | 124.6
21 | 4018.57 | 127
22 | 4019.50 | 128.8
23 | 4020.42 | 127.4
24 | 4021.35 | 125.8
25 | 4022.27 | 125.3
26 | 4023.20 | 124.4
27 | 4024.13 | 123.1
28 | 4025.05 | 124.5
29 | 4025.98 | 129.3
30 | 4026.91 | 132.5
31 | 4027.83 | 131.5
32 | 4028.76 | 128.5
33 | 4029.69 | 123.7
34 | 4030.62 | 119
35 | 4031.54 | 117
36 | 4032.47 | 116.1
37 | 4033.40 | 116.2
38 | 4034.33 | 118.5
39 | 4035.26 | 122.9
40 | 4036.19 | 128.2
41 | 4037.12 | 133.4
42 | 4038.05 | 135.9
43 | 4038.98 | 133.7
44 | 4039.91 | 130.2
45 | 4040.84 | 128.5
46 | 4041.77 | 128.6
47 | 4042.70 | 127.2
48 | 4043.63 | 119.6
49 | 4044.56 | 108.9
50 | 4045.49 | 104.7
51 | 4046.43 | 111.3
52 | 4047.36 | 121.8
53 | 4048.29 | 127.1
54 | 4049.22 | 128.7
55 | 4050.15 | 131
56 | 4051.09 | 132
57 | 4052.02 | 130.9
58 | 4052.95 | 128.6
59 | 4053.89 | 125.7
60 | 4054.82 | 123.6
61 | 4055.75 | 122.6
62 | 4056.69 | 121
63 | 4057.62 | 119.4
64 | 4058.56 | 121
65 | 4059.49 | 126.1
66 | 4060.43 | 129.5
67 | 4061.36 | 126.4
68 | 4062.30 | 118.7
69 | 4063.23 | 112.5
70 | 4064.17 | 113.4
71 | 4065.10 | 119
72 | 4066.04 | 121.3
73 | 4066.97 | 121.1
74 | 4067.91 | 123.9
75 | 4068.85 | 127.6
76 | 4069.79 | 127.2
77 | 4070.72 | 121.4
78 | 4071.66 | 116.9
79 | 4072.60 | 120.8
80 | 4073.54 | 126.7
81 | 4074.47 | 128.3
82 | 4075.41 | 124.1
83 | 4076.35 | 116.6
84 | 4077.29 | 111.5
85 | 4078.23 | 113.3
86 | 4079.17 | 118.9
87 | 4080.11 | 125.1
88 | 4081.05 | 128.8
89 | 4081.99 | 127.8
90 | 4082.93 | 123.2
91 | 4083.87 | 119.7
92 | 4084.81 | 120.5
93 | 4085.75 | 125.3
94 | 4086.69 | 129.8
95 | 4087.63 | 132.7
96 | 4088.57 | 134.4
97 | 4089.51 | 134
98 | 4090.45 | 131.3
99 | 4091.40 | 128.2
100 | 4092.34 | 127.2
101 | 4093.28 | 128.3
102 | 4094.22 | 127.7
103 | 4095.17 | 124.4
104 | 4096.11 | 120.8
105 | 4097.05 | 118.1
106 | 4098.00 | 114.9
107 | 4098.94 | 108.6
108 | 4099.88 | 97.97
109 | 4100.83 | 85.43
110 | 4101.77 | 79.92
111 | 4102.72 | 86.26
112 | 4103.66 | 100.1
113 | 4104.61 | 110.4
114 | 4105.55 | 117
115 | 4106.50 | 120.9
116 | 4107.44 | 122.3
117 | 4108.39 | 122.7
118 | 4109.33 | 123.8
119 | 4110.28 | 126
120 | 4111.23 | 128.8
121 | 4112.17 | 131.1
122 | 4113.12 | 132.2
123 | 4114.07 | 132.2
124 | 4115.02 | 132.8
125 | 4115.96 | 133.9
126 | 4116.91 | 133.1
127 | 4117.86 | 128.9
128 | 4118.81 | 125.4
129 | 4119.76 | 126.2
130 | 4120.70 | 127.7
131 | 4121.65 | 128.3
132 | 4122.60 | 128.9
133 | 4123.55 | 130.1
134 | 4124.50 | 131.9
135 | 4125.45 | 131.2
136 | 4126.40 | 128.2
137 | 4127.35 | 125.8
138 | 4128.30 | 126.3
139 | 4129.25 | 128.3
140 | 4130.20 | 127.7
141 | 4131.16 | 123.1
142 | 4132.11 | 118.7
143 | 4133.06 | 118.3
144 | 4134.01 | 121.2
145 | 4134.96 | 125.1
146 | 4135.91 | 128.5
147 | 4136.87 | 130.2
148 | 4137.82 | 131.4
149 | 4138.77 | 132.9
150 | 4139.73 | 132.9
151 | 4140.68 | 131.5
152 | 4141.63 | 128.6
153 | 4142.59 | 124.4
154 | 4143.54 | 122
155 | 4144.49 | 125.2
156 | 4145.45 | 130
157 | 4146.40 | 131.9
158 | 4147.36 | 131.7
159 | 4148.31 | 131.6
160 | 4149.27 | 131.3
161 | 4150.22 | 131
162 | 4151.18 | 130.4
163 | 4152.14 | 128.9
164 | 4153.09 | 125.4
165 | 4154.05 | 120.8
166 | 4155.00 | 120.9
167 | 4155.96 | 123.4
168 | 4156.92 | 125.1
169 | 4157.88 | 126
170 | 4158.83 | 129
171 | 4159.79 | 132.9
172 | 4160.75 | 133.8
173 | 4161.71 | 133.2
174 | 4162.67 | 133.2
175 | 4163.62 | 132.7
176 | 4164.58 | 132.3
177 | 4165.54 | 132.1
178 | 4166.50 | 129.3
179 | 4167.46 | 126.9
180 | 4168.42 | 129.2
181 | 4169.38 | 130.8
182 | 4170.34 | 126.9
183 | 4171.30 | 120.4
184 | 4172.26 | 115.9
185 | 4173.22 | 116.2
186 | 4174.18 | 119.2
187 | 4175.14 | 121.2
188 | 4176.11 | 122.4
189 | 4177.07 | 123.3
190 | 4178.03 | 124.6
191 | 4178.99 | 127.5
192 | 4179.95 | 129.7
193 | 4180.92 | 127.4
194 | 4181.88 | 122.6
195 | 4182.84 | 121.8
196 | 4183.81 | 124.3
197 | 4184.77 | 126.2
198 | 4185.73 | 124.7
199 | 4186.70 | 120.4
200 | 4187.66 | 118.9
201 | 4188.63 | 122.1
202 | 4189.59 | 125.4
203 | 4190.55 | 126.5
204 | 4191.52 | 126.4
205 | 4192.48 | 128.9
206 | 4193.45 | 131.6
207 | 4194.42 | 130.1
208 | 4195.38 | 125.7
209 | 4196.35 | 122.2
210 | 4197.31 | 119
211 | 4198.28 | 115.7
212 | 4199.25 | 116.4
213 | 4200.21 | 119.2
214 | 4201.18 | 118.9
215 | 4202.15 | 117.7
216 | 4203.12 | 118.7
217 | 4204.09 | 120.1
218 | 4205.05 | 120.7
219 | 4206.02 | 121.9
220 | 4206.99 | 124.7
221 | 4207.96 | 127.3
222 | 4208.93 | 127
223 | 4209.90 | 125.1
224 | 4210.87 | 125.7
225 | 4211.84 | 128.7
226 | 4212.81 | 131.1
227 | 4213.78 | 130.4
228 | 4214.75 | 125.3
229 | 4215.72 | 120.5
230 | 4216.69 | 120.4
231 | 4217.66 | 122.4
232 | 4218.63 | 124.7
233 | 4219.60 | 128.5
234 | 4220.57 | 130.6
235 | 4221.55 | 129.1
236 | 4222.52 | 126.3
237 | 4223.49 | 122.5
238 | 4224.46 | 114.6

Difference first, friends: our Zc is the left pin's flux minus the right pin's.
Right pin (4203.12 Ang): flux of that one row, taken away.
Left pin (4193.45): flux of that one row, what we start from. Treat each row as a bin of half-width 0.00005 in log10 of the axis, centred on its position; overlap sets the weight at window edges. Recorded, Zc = 13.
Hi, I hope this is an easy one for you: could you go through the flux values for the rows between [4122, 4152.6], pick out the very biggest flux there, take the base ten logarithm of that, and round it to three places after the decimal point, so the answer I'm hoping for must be 2.124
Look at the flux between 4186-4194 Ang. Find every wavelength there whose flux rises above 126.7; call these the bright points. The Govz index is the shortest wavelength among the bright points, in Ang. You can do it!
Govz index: 4192.48 Ang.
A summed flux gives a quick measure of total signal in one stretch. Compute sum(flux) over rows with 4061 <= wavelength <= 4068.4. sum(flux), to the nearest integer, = 956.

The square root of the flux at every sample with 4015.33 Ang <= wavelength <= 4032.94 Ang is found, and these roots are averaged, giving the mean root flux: 11.2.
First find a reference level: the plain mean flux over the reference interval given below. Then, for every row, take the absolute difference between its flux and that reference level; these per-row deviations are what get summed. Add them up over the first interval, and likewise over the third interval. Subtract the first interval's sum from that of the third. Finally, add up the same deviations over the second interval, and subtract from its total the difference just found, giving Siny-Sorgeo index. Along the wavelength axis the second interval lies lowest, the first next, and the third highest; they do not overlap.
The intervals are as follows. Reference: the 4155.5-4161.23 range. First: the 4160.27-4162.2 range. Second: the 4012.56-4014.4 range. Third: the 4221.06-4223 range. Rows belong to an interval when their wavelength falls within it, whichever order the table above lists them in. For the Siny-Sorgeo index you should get 10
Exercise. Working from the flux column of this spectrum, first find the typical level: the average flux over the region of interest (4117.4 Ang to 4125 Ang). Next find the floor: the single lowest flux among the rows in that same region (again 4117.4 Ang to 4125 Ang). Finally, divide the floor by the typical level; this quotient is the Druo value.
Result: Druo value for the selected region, 0.976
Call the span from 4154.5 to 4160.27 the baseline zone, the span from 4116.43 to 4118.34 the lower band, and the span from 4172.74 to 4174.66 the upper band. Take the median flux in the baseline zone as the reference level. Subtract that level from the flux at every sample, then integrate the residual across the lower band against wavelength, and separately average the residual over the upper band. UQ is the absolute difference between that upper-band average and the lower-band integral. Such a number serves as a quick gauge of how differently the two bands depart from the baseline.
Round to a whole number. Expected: 18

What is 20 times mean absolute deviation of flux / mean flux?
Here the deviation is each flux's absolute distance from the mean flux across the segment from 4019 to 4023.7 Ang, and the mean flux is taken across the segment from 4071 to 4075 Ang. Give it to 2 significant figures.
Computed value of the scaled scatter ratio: 0.23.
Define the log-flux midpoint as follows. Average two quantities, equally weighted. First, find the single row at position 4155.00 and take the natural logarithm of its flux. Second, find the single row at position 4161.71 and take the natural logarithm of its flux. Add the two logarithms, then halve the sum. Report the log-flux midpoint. 4.84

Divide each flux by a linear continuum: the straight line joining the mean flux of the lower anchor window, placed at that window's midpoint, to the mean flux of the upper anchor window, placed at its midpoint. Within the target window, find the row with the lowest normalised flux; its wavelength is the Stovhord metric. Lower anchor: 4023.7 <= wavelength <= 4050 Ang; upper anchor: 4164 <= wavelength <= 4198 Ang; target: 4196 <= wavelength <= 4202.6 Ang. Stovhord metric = 4198.28 Ang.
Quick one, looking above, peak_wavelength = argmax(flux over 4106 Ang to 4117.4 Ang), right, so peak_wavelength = 4115.96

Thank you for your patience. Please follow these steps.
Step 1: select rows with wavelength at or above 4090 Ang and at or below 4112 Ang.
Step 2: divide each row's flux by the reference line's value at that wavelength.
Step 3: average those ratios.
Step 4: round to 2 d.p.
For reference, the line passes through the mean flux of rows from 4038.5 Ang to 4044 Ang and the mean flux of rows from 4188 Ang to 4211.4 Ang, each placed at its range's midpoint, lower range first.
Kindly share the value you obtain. 0.91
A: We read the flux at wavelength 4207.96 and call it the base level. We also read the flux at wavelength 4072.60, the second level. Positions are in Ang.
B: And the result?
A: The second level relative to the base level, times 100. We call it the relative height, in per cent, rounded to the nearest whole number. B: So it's 95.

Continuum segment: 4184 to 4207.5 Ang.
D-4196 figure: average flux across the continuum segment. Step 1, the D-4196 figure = 123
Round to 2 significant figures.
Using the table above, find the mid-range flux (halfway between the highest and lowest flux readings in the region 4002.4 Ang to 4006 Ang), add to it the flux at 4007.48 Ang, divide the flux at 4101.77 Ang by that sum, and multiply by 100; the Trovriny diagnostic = 32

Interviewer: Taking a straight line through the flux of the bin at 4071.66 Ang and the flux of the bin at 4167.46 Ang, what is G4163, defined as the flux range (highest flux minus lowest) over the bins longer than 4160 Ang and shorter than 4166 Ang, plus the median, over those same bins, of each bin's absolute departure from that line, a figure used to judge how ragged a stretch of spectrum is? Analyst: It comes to 8.2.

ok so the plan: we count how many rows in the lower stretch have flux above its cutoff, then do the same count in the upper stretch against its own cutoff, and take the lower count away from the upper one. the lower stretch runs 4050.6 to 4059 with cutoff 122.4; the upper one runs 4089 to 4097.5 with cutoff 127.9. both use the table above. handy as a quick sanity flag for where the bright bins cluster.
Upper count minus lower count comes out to -2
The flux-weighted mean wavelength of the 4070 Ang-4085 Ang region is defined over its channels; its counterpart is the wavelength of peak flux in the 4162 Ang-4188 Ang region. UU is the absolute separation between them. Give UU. 84.9 Ang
